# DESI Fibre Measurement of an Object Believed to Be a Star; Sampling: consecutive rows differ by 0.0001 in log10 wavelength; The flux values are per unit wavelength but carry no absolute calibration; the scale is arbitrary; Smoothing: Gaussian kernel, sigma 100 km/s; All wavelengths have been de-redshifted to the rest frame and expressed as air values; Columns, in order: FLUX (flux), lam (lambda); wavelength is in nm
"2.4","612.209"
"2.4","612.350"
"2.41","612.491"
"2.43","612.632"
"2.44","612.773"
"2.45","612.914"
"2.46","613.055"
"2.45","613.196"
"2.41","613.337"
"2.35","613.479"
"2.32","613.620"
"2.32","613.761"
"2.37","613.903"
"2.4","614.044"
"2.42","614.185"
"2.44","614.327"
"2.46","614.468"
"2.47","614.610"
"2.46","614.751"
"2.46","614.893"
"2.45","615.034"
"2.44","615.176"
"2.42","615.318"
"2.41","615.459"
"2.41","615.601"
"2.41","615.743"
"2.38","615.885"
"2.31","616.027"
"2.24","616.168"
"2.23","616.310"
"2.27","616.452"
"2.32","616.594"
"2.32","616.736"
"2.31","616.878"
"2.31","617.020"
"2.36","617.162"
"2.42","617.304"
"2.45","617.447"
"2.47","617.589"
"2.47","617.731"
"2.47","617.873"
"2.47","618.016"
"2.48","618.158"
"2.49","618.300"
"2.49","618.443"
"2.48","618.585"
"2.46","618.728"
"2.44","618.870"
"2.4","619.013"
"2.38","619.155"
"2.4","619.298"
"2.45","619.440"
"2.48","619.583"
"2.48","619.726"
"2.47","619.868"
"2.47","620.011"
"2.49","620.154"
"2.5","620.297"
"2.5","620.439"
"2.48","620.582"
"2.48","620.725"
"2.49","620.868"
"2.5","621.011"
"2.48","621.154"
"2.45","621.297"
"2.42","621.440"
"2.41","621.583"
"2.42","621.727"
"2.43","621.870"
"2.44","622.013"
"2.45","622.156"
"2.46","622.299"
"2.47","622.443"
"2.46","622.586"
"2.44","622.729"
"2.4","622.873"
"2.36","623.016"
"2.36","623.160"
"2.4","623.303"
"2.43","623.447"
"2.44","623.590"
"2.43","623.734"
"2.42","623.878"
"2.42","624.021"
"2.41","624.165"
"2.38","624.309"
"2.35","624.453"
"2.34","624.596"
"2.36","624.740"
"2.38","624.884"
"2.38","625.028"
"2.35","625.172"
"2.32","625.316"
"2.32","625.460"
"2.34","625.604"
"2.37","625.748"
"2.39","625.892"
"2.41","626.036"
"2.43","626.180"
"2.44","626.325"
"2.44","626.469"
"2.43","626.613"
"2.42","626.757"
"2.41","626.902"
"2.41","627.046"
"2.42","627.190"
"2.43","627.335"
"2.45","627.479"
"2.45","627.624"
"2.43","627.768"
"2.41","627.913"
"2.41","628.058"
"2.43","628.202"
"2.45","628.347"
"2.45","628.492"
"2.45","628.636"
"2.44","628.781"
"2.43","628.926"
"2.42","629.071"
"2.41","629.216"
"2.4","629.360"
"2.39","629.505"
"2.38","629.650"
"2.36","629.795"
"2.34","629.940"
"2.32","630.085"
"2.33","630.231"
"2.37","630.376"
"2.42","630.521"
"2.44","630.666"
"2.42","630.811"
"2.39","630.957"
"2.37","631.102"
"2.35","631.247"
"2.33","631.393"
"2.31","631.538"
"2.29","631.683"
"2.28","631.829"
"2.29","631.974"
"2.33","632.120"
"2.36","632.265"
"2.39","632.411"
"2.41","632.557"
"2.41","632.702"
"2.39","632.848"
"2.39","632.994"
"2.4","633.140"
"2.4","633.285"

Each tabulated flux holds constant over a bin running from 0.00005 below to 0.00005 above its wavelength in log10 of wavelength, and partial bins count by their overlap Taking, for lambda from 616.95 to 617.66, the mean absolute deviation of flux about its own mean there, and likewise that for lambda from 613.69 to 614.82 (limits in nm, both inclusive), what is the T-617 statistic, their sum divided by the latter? 2.32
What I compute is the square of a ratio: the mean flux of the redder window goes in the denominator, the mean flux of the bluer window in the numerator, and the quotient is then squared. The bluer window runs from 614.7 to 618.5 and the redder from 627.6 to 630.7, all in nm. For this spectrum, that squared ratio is 0.99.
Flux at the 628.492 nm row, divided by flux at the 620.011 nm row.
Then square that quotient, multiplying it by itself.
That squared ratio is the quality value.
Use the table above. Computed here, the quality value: 0.98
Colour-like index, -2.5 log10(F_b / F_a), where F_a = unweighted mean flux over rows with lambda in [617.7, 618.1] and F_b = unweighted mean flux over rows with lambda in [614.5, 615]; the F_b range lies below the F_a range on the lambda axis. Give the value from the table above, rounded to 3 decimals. 0.003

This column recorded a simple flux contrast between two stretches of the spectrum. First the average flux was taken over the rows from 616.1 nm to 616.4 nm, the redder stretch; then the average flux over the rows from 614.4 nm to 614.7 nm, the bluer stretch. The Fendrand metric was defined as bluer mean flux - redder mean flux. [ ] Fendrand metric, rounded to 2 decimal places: 0.23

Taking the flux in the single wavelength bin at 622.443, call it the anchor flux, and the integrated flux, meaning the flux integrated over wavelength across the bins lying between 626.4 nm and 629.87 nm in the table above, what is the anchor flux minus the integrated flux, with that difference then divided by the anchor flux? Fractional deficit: -2.40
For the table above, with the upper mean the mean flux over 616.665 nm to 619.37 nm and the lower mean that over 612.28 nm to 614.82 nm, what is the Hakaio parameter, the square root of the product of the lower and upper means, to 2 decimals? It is 2.42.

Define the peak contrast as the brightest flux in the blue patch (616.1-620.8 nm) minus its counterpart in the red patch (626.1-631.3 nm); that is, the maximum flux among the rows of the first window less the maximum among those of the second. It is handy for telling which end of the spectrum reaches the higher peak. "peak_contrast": 0.050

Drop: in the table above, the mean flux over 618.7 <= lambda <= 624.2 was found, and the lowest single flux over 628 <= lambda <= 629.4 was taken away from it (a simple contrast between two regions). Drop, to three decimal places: 0.043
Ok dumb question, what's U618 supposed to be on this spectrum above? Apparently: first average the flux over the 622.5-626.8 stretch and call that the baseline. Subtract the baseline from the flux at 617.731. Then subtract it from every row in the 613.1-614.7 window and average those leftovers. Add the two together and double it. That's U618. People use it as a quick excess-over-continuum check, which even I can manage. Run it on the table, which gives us 0.17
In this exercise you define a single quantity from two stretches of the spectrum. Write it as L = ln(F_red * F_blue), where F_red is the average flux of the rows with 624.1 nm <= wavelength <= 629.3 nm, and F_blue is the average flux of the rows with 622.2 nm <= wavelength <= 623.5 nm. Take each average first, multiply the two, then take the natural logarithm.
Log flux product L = 1.76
